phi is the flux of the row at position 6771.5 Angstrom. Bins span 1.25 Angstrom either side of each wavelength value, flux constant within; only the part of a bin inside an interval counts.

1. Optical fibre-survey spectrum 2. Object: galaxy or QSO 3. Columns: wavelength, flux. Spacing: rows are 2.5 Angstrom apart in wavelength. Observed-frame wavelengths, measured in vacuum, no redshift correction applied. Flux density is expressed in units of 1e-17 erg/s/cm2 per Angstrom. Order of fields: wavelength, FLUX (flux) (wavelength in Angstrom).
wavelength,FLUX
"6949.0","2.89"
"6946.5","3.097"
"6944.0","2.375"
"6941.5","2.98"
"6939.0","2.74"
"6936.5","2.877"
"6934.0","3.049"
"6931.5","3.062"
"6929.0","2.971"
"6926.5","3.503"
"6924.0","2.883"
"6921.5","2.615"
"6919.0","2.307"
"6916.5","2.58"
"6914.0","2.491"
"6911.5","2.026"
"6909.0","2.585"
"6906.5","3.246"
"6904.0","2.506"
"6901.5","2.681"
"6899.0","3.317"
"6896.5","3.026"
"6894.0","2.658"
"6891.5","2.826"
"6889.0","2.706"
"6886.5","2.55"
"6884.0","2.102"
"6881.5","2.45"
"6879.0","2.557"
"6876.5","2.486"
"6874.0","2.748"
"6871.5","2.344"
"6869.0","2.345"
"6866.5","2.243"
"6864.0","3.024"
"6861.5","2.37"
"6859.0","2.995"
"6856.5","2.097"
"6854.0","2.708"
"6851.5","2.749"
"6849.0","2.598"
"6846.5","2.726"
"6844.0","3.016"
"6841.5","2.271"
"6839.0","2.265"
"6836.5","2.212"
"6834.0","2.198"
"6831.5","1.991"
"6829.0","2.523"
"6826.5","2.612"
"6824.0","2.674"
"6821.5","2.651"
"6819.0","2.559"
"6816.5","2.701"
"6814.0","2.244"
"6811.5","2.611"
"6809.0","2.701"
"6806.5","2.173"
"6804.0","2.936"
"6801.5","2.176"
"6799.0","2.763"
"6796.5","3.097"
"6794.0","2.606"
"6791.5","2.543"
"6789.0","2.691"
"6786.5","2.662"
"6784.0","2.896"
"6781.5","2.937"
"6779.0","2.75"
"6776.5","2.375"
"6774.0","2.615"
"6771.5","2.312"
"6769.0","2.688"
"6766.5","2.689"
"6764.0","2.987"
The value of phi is 2.312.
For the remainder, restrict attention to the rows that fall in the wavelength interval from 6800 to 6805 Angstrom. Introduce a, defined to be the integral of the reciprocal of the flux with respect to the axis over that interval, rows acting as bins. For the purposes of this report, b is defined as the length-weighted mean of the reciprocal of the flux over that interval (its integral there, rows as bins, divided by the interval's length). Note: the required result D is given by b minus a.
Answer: -1.60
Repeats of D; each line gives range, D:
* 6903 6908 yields -1.41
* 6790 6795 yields -1.55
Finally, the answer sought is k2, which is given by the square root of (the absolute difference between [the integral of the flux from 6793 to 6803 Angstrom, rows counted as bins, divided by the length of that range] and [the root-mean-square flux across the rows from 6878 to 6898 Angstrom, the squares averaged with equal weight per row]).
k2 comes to 0.2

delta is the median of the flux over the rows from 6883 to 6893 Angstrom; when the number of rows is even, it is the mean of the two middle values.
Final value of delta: 2.63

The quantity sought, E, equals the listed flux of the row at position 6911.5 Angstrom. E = 2.026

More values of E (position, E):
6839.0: 2.265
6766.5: 2.689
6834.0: 2.198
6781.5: 2.937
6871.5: 2.344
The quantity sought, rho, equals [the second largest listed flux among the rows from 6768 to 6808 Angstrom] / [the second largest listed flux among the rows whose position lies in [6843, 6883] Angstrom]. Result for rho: 0.97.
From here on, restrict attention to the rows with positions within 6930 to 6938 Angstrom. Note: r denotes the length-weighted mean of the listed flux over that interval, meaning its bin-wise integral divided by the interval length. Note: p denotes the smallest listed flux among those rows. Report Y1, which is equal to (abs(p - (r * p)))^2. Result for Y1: 33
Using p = 2.877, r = 2.99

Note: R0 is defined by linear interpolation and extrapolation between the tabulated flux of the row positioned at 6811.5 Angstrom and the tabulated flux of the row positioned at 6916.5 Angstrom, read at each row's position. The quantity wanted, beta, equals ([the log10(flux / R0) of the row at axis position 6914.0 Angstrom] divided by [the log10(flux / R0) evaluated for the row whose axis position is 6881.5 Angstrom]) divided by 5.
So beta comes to 0.13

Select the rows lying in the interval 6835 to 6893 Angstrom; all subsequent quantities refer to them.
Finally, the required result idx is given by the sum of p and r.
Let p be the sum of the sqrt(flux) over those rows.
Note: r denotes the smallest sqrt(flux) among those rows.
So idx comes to 38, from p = 37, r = 1.45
